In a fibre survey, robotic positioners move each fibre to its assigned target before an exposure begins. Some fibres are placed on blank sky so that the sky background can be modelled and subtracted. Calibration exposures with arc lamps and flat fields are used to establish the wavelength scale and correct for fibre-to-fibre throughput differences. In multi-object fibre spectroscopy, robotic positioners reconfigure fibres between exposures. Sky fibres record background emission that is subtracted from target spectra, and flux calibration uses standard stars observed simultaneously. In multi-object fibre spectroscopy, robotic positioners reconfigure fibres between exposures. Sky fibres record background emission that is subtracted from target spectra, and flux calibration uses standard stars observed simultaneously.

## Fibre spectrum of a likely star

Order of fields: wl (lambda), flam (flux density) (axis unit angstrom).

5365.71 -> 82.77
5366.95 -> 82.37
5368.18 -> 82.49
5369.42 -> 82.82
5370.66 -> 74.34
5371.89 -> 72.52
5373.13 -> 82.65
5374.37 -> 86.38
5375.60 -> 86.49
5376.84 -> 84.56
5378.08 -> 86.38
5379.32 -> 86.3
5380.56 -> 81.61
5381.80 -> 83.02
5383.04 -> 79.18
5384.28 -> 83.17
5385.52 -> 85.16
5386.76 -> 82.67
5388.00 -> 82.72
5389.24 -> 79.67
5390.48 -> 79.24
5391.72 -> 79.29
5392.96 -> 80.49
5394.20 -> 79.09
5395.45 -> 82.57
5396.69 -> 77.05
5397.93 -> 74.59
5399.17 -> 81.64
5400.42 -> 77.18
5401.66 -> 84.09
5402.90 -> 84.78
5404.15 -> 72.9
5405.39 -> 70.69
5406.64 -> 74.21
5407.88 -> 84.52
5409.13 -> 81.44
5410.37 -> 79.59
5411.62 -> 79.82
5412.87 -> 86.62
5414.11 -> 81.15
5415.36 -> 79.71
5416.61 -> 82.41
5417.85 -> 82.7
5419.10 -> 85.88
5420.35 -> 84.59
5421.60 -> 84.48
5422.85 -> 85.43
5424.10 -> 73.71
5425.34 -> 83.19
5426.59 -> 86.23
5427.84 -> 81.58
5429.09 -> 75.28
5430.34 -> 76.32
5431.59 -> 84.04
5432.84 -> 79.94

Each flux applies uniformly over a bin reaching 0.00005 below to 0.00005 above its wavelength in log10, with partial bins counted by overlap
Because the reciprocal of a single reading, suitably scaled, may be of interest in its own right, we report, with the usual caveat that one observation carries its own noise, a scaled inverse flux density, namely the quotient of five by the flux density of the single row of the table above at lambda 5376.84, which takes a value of 0.0591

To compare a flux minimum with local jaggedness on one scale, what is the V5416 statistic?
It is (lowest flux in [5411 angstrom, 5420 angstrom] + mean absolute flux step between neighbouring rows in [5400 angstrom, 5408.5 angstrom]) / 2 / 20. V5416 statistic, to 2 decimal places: 2.14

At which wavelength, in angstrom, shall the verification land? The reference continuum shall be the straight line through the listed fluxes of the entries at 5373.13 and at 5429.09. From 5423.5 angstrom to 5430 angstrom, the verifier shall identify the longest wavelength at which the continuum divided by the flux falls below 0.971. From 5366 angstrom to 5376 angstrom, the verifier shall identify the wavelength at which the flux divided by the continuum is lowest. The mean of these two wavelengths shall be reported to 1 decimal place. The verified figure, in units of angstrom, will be 5399.9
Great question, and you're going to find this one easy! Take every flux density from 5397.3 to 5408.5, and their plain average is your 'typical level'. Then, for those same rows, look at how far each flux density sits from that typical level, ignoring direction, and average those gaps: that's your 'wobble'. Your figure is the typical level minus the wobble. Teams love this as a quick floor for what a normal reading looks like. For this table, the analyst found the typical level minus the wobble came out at 73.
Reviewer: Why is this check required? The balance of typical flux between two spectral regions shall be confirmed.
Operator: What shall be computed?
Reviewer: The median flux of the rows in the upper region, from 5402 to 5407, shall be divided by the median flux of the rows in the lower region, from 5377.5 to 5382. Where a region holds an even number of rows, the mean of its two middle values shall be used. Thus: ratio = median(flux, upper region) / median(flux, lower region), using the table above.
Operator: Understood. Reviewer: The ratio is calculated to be 0.87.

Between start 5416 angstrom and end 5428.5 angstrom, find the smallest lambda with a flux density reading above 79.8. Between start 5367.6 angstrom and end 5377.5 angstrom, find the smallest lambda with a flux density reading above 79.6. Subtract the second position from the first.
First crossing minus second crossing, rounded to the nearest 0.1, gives 48.4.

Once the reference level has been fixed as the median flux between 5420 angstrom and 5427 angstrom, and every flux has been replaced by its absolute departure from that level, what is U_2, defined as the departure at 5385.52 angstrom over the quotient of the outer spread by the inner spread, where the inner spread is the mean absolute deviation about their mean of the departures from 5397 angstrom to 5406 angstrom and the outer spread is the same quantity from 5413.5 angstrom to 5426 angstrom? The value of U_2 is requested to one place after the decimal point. 1.3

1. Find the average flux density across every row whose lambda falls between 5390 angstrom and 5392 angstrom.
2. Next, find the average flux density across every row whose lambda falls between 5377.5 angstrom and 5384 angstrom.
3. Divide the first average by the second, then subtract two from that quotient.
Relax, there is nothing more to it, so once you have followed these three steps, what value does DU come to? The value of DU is -1.05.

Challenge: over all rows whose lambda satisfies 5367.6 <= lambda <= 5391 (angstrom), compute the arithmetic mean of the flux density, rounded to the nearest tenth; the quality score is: 82.2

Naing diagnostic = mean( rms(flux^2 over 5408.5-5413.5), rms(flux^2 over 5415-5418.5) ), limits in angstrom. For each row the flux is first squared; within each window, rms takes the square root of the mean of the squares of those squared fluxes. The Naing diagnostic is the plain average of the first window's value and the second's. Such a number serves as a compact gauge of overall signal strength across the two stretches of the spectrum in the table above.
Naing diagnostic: 6696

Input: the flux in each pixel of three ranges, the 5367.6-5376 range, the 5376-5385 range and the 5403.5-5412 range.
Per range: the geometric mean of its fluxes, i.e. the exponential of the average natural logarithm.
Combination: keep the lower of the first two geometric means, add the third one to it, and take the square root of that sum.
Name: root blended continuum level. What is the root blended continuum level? 12.6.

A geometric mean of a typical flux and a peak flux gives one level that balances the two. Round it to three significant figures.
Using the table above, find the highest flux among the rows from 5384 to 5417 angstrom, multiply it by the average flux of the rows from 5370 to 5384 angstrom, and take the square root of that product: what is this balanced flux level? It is 84.3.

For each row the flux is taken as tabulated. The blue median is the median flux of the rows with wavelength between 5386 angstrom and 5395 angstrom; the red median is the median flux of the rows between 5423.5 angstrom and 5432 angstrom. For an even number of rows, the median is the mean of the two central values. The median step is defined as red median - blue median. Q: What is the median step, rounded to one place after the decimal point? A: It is 1.9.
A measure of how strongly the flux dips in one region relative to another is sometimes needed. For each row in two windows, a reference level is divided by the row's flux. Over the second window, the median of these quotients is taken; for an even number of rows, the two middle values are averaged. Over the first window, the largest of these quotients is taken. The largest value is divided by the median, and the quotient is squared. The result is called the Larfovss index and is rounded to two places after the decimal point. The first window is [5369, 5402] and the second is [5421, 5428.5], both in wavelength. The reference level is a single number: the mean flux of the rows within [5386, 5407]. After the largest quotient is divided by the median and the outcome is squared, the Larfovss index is 1.34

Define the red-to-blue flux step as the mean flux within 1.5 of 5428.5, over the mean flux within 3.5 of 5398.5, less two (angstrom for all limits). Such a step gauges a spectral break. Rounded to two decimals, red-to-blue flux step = -1.01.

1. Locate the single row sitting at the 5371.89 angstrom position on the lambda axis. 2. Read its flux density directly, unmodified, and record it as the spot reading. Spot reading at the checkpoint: 72.52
